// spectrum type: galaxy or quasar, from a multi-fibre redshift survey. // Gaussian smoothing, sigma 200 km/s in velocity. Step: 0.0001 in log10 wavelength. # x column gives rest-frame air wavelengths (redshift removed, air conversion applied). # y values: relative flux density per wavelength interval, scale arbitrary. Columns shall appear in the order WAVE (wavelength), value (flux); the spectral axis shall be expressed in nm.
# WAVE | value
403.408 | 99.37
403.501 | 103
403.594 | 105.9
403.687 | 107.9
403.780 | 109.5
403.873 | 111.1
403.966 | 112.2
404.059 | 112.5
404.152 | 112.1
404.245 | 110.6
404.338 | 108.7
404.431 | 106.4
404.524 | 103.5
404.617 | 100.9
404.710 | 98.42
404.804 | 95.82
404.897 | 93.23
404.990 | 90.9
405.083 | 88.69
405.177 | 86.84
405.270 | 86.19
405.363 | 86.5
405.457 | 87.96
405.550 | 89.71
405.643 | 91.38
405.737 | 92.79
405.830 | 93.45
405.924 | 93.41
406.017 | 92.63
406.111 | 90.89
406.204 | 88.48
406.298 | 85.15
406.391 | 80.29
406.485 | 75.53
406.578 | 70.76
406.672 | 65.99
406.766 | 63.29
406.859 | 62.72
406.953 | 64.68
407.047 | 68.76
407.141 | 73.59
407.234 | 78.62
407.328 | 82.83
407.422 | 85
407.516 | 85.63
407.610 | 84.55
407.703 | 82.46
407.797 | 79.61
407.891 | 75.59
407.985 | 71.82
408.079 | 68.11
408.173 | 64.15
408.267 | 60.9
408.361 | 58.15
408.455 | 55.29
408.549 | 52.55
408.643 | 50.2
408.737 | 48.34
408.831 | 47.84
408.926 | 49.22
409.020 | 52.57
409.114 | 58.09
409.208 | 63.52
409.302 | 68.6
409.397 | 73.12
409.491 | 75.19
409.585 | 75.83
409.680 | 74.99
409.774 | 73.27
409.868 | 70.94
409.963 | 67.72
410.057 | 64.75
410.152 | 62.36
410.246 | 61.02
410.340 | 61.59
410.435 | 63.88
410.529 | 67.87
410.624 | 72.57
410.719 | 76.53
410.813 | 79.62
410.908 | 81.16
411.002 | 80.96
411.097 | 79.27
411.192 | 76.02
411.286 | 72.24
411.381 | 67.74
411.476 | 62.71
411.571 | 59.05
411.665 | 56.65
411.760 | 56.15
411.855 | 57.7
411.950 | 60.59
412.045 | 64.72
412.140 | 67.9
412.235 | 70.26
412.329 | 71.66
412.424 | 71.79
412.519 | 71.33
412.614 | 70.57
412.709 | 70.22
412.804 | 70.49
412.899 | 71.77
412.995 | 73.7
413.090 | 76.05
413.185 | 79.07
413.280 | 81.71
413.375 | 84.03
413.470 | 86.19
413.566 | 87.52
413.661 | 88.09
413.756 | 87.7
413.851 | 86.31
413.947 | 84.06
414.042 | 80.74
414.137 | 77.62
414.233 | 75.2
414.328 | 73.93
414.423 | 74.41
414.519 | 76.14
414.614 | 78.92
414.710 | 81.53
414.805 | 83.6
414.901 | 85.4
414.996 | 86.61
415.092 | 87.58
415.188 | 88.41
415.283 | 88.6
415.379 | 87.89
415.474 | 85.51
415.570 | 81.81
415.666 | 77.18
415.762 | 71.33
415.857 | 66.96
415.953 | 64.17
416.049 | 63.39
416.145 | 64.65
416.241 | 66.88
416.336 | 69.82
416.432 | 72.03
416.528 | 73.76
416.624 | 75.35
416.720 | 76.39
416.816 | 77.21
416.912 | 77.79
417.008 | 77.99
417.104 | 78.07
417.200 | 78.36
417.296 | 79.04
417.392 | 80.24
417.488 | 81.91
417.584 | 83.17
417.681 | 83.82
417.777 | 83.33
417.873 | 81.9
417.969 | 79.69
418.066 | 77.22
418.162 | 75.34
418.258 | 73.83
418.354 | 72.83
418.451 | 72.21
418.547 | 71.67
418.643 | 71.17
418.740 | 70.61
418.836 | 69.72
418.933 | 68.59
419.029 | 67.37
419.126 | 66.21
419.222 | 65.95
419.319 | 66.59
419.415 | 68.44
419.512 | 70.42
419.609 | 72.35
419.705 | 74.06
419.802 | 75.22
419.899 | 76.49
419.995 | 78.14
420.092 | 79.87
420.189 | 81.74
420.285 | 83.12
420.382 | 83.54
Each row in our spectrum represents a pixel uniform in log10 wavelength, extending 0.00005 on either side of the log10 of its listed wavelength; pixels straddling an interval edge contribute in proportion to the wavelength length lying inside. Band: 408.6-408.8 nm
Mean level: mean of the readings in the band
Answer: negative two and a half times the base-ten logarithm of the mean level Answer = -4.23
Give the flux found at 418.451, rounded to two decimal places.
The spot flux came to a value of 72.21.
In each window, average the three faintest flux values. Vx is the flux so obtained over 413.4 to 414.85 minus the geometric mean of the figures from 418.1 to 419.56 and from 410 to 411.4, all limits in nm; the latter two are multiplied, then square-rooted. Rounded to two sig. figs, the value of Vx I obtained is 11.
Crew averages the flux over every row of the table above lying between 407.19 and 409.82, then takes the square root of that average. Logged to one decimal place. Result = 8.2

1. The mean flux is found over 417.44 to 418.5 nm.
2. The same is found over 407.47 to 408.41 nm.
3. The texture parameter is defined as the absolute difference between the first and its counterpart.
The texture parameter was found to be 6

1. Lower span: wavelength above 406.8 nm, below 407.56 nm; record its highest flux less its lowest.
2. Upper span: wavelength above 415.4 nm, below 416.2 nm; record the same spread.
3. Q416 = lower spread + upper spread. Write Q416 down 45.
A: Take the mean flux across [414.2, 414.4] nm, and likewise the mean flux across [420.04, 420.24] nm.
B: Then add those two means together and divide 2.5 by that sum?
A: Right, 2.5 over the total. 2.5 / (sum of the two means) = 0.0161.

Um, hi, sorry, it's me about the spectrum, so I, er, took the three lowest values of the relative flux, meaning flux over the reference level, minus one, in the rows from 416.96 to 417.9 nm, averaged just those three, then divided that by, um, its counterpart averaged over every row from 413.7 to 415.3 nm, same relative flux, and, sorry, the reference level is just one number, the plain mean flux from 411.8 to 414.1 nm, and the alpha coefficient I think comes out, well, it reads 0.4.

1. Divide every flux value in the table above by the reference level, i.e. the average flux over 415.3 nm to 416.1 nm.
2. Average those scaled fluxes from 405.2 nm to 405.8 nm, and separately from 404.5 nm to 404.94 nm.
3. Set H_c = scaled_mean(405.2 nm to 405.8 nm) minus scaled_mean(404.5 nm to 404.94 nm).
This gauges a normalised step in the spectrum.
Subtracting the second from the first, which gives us -0.12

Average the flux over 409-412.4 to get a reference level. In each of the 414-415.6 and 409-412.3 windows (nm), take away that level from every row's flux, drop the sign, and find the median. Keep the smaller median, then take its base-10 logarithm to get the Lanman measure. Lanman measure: 0.8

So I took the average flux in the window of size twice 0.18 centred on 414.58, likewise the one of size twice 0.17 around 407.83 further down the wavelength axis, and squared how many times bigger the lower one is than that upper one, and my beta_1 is 0.99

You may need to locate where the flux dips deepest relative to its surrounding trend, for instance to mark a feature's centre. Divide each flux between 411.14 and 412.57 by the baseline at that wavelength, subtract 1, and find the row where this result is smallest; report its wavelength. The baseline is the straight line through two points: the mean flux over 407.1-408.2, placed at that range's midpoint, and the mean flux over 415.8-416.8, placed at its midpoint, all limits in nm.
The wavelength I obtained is 411.760 nm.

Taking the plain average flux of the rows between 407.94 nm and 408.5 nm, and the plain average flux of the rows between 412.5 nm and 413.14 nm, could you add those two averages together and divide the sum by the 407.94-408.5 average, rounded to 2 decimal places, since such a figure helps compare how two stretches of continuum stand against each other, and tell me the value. 2.14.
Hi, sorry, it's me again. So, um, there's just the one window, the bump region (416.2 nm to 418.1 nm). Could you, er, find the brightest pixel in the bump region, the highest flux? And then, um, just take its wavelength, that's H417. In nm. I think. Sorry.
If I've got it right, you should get 417.681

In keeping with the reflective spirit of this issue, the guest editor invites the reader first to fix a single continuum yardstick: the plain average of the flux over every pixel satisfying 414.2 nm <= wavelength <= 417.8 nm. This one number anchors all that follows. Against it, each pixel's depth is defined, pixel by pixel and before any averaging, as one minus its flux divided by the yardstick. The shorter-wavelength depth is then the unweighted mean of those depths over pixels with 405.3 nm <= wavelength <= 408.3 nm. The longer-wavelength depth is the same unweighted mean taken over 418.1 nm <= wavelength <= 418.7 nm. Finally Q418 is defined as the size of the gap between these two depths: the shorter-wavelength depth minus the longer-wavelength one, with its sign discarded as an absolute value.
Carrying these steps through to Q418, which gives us 0.083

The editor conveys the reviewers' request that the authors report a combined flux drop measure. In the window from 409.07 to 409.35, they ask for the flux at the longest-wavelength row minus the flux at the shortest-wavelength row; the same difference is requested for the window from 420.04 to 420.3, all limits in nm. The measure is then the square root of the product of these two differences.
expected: 5.8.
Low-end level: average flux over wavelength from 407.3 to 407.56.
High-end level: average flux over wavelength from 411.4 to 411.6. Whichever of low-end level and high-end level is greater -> 84.5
